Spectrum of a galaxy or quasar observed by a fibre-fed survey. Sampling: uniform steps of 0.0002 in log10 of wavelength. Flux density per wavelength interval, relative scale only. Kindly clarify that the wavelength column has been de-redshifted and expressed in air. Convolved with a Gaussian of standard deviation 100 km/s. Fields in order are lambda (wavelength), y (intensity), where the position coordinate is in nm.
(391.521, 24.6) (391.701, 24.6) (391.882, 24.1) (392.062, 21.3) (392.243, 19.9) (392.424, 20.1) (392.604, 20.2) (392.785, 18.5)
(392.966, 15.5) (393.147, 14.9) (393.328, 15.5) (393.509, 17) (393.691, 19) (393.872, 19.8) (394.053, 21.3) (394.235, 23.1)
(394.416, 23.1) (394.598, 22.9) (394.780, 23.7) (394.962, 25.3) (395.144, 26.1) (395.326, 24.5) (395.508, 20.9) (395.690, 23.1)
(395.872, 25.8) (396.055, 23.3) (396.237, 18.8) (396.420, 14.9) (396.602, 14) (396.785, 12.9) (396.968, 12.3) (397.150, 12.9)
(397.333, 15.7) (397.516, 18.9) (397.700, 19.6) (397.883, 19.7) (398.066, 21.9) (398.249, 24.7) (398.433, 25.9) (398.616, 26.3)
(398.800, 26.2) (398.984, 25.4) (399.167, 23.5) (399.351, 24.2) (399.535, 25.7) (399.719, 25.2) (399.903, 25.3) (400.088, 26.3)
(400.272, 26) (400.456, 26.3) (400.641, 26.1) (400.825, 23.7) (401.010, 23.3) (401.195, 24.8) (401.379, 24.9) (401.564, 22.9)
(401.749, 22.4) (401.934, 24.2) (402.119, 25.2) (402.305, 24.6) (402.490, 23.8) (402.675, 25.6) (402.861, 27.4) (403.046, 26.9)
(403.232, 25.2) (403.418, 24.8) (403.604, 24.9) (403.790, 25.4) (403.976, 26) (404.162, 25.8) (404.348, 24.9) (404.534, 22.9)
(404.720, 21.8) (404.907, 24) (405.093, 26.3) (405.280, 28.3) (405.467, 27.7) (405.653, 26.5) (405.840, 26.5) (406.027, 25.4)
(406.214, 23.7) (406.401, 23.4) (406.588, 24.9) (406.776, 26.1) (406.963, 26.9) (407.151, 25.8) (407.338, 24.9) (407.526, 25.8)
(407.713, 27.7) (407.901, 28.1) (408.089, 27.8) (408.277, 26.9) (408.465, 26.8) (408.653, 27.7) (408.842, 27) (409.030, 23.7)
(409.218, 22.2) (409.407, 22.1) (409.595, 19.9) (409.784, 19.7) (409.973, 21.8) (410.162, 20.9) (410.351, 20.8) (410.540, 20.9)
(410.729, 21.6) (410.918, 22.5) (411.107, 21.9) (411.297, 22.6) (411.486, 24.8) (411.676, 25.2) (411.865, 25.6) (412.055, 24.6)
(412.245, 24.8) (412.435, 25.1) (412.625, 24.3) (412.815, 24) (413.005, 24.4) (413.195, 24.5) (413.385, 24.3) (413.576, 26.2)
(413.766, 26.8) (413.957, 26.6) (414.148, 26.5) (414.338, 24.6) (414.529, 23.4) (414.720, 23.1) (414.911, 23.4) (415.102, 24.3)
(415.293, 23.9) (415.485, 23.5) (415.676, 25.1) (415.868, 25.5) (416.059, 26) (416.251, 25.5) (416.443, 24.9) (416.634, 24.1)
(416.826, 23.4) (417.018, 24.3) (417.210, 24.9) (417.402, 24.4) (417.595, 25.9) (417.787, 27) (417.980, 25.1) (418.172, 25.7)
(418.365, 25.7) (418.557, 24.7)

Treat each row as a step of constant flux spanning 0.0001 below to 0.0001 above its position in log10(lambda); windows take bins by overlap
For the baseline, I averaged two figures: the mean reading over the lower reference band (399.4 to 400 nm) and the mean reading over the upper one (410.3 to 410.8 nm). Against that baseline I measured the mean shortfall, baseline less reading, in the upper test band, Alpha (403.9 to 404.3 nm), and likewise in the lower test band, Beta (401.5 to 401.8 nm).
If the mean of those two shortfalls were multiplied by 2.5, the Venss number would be -2.6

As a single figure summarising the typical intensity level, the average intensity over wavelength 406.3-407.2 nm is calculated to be 25.4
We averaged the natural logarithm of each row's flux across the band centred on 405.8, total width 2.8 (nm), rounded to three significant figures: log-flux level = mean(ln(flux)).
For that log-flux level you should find 3.23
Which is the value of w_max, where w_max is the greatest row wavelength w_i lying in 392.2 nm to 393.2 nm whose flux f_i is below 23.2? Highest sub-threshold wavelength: 393.147 nm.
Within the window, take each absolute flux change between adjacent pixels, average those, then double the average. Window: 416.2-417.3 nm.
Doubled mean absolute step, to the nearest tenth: 1.4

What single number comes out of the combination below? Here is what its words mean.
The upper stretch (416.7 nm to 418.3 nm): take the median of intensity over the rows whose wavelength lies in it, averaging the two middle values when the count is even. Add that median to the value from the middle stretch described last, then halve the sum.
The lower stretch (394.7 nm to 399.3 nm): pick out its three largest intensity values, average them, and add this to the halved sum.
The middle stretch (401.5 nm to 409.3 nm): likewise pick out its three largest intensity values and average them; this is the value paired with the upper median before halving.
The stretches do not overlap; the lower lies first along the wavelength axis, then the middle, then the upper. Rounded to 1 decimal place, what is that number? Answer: 52.7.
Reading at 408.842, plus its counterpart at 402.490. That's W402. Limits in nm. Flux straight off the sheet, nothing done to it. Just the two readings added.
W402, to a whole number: 51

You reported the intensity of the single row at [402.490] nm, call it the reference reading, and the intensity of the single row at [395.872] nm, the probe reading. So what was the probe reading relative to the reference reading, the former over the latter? 1.08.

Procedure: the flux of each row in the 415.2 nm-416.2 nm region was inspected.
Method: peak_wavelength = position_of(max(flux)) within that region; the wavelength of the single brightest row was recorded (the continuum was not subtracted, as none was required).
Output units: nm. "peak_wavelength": 416.059 nm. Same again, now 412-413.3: 412.435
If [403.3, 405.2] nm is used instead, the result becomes 405.093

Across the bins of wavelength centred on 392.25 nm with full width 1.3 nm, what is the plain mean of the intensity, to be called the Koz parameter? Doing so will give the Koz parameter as 21.2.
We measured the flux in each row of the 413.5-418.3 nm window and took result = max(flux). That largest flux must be 27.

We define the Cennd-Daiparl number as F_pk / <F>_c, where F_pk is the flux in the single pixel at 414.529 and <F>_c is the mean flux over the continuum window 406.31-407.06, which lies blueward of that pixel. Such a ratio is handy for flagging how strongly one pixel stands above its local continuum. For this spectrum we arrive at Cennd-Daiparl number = 0.92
